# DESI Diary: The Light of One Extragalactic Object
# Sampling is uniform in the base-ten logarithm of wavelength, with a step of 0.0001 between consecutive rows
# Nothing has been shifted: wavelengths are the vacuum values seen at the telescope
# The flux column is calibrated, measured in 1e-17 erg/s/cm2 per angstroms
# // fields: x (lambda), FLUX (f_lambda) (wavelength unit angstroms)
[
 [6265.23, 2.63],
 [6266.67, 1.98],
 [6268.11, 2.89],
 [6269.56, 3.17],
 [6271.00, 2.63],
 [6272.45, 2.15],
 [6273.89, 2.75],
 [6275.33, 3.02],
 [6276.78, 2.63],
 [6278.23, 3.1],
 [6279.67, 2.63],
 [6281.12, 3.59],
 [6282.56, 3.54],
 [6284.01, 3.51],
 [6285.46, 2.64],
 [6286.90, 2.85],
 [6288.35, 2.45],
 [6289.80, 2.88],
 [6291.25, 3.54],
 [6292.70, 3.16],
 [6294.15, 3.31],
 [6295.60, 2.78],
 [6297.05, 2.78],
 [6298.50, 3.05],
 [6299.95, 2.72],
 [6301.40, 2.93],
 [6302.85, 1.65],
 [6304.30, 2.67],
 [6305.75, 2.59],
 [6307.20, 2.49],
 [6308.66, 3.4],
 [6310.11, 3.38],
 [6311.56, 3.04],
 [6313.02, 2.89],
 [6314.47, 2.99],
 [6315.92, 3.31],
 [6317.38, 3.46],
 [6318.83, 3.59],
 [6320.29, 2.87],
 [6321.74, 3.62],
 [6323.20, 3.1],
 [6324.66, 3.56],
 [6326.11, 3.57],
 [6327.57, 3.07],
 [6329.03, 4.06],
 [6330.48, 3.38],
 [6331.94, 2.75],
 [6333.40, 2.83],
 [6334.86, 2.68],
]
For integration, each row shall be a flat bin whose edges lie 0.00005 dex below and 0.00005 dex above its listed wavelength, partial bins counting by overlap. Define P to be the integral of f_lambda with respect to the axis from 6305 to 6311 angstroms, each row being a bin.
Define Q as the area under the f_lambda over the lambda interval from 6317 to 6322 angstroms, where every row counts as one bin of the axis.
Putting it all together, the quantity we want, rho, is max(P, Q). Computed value 17.8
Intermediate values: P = 18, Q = 17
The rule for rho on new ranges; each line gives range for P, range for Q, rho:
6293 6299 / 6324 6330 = 21.4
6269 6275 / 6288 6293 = 16.1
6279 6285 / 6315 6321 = 19.8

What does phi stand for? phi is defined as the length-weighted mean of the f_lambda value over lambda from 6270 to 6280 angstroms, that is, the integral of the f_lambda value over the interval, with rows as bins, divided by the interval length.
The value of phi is 2.72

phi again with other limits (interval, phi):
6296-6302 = 2.86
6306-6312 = 3.04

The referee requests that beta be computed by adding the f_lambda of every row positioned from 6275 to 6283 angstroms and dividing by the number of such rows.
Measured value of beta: 3.1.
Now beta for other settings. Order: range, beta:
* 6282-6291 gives 3.0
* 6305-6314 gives 3.0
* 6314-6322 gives 3.3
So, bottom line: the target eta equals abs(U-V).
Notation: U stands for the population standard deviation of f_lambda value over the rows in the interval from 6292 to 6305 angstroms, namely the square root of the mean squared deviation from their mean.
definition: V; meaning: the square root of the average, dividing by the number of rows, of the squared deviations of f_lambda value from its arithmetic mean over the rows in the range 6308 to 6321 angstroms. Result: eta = 0.20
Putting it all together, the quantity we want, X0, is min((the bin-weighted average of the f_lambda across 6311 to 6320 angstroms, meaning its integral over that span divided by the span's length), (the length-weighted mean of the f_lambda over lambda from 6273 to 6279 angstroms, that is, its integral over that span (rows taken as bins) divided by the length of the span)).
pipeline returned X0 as 2.85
